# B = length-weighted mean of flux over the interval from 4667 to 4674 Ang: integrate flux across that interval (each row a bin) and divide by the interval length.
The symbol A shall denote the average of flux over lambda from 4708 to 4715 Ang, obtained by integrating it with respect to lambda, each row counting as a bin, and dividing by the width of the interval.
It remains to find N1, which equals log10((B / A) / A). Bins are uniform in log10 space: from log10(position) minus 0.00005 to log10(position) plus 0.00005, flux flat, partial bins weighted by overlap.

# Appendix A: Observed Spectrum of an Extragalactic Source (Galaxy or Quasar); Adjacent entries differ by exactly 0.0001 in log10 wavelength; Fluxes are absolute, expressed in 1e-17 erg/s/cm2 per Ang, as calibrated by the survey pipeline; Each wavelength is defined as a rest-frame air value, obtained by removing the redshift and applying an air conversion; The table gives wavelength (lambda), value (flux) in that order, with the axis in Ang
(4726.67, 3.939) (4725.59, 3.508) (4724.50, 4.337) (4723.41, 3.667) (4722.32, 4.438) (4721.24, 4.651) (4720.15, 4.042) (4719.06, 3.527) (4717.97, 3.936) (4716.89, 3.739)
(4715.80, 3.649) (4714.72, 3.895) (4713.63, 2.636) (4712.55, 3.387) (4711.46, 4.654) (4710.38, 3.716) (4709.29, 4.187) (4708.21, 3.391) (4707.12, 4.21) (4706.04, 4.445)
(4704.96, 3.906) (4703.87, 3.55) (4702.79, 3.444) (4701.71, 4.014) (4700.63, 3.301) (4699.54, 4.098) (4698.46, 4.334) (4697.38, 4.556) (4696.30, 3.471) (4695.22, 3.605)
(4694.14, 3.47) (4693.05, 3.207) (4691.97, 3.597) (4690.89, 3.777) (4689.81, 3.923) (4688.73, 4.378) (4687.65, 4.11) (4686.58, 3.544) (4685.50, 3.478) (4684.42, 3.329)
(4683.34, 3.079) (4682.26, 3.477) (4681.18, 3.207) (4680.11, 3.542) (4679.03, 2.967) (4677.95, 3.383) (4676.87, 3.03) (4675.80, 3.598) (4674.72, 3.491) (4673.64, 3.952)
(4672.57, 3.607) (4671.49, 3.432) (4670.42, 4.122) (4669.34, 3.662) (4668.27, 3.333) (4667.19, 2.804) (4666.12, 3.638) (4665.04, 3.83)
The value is -0.58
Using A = 3.70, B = 3.59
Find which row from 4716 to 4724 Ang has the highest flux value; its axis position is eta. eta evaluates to 4721.24 Ang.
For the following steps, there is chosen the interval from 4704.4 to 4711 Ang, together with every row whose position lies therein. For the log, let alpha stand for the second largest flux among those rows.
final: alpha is 4.21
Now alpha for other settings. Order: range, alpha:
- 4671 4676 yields 3.607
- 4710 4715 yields 3.895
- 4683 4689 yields 4.11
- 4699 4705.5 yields 4.014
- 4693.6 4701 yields 4.334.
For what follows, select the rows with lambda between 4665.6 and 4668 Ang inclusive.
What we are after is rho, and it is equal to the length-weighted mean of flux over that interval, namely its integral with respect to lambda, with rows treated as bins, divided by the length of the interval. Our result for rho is 3.2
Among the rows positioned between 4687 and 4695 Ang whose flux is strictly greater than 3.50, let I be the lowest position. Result 4687.65 Ang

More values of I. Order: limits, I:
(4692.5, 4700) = 4695.22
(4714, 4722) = 4714.72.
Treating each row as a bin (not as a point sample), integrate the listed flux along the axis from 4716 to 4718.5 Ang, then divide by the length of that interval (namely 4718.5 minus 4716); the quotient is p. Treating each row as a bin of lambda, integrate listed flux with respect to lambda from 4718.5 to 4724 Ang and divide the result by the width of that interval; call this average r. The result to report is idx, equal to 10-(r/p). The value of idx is 8.94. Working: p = 3.8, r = 4.06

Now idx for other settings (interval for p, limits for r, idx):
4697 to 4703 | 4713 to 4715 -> 9.20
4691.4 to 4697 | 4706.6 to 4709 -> 8.90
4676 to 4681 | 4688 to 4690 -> 8.72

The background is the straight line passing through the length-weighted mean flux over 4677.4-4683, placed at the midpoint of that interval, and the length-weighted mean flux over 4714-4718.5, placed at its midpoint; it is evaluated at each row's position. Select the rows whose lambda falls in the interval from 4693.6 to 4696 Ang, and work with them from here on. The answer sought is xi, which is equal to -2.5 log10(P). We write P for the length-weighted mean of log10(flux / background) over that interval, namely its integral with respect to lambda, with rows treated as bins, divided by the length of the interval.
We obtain 5.8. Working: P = 0.00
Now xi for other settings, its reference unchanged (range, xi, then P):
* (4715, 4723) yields 4.3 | 0.02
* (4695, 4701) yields 3.4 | 0.04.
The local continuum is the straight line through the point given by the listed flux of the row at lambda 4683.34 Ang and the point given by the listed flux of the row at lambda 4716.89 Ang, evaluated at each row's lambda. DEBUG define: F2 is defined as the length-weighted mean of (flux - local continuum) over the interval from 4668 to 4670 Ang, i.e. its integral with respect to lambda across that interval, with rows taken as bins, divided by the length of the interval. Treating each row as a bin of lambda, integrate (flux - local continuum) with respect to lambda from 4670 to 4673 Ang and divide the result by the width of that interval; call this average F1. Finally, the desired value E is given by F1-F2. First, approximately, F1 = 0.86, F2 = 0.76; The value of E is 0.1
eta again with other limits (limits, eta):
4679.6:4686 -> 4680.11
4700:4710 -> 4706.04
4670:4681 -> 4670.42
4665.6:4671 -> 4670.42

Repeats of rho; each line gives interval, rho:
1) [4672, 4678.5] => 3.5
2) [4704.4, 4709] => 4.0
